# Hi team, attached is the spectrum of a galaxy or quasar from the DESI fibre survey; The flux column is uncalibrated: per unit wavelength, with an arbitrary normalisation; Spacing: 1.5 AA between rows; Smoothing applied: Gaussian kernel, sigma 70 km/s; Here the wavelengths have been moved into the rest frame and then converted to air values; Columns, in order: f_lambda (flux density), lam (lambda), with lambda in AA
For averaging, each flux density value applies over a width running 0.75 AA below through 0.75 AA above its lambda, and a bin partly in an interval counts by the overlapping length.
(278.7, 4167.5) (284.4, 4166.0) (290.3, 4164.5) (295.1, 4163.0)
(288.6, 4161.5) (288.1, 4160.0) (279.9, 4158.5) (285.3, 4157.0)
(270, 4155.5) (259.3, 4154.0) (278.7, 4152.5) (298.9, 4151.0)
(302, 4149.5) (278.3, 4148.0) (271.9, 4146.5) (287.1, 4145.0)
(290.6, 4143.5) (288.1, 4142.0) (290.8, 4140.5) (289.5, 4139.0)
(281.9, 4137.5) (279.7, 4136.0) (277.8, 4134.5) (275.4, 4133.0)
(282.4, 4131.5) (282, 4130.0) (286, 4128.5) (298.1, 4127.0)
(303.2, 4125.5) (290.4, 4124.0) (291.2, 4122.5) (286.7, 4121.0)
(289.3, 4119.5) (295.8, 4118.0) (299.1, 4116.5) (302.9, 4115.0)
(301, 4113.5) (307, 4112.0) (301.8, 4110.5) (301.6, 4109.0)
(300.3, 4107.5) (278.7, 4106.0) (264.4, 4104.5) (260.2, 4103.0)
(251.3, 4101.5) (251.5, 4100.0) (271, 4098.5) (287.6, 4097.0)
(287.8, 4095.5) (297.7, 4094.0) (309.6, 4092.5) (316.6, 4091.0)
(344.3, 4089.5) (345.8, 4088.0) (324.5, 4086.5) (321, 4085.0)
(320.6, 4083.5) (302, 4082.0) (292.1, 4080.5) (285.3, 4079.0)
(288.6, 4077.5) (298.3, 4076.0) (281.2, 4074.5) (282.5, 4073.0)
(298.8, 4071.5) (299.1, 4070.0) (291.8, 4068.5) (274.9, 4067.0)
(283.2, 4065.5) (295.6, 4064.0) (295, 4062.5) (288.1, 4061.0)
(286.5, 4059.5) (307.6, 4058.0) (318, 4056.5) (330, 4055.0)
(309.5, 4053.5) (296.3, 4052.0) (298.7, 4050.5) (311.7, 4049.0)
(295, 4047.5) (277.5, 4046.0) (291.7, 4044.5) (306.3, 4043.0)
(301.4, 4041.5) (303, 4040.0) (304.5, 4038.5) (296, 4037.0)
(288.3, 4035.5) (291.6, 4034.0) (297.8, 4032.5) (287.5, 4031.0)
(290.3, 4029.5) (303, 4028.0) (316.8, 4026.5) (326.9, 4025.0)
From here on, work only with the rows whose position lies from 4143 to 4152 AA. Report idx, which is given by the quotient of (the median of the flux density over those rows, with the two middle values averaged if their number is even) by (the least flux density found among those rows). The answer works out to 1.06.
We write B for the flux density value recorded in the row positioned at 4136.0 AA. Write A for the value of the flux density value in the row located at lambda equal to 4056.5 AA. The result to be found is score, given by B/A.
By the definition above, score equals 0.88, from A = 318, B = 279.7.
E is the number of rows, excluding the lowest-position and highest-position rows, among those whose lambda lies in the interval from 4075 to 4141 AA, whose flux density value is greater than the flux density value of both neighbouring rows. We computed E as 6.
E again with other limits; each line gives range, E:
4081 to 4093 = 1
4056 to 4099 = 4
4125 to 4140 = 1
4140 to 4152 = 2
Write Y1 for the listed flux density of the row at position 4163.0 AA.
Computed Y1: 295.1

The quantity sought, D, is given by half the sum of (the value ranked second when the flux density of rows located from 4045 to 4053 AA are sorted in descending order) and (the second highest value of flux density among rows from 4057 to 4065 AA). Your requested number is 297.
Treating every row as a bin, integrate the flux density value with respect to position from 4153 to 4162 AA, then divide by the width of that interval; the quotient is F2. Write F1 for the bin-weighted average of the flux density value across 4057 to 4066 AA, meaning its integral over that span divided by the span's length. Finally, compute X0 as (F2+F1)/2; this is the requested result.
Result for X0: 286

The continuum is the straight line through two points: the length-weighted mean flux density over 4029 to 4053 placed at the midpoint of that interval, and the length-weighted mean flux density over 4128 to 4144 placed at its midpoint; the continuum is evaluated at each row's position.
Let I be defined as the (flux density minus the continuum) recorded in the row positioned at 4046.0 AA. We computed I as -18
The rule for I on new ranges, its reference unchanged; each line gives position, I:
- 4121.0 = 1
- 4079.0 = -6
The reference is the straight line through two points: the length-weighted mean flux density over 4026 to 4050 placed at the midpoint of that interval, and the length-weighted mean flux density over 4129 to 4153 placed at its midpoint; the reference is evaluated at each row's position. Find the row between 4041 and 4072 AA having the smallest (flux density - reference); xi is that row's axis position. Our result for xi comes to 4067.0 AA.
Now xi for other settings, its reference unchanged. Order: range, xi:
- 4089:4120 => 4101.5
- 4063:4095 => 4067.0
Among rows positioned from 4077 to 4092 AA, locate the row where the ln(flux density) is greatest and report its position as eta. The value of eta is 4088.0 AA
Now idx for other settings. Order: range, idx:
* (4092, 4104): 1.11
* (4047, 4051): 1.01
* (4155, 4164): 1.06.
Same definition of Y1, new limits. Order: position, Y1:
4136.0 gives 279.7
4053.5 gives 309.5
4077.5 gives 288.6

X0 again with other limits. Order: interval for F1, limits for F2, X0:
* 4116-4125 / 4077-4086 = 297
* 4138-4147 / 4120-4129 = 290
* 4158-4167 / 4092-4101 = 285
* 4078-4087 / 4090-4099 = 302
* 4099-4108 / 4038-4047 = 282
